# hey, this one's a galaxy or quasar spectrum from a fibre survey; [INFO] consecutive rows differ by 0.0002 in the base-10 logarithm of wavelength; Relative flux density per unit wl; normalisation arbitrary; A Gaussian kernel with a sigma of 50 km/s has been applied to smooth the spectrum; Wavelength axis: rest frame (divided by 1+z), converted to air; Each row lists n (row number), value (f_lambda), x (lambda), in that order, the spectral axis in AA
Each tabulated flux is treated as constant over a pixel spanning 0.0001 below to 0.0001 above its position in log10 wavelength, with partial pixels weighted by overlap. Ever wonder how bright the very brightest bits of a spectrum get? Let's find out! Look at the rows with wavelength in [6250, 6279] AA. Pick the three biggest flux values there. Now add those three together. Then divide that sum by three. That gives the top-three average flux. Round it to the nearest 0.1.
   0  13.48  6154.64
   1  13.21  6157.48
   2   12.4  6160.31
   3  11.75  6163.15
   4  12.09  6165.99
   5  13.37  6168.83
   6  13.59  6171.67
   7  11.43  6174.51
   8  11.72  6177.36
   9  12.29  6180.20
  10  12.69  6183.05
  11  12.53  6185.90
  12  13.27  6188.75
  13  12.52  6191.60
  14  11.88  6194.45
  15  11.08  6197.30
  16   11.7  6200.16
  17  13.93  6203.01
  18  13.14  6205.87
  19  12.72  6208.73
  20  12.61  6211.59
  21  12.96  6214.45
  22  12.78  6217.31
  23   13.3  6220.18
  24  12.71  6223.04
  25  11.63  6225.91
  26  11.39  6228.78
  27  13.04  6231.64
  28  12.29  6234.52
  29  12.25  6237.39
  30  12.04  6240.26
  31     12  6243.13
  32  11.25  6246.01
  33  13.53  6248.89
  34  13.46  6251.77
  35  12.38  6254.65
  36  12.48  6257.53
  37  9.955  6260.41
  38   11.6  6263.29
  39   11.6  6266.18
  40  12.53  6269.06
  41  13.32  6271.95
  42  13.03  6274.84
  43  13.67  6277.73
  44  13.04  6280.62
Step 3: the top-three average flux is 13.5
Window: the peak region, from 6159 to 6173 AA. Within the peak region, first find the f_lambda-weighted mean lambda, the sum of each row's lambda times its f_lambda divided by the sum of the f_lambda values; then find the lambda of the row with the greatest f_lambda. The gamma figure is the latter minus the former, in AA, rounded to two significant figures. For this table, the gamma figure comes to 5.5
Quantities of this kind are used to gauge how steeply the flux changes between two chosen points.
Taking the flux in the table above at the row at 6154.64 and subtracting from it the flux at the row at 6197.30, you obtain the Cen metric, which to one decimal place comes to 2.4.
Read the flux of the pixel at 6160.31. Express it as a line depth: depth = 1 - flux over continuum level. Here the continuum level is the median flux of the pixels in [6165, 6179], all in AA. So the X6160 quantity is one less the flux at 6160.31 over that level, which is -0.026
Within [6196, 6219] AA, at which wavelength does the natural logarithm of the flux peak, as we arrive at 6203.01 AA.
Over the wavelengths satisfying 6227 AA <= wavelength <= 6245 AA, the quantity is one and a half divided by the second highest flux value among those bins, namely 0.122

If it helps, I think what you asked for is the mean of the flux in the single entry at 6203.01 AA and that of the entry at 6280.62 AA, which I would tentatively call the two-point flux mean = 13.5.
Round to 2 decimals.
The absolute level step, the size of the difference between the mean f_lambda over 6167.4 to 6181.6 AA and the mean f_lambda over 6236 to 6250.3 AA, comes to 0.27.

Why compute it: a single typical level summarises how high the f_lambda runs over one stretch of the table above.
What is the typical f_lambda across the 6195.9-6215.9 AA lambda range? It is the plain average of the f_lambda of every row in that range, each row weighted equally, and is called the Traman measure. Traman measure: 12.6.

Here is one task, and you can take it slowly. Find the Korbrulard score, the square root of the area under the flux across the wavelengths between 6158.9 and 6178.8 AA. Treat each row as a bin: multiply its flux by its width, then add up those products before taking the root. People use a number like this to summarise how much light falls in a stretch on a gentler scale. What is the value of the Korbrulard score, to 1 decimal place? 15.7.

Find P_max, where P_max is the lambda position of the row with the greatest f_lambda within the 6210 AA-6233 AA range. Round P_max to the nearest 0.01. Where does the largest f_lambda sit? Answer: 6220.18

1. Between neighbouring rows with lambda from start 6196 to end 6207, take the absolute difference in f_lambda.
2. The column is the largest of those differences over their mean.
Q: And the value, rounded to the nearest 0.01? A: 1.84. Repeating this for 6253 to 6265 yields 1.77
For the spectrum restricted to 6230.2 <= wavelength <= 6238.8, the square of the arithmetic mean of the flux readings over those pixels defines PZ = 156.9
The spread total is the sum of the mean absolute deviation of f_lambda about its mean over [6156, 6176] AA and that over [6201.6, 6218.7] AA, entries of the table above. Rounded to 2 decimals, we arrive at 1.06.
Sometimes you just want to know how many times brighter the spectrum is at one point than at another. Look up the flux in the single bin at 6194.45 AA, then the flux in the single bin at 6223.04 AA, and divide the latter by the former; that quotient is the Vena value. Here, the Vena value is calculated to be 1.07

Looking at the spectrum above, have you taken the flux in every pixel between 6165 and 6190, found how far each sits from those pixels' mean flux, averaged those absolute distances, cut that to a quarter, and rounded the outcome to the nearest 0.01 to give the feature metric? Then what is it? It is 0.15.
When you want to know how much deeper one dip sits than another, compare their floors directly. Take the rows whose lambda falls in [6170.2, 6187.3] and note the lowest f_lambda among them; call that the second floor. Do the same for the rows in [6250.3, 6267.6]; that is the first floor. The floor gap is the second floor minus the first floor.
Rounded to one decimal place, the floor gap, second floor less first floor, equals 1.5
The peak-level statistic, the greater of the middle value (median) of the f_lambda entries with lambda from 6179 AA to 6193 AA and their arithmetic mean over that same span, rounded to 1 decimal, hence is 12.7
